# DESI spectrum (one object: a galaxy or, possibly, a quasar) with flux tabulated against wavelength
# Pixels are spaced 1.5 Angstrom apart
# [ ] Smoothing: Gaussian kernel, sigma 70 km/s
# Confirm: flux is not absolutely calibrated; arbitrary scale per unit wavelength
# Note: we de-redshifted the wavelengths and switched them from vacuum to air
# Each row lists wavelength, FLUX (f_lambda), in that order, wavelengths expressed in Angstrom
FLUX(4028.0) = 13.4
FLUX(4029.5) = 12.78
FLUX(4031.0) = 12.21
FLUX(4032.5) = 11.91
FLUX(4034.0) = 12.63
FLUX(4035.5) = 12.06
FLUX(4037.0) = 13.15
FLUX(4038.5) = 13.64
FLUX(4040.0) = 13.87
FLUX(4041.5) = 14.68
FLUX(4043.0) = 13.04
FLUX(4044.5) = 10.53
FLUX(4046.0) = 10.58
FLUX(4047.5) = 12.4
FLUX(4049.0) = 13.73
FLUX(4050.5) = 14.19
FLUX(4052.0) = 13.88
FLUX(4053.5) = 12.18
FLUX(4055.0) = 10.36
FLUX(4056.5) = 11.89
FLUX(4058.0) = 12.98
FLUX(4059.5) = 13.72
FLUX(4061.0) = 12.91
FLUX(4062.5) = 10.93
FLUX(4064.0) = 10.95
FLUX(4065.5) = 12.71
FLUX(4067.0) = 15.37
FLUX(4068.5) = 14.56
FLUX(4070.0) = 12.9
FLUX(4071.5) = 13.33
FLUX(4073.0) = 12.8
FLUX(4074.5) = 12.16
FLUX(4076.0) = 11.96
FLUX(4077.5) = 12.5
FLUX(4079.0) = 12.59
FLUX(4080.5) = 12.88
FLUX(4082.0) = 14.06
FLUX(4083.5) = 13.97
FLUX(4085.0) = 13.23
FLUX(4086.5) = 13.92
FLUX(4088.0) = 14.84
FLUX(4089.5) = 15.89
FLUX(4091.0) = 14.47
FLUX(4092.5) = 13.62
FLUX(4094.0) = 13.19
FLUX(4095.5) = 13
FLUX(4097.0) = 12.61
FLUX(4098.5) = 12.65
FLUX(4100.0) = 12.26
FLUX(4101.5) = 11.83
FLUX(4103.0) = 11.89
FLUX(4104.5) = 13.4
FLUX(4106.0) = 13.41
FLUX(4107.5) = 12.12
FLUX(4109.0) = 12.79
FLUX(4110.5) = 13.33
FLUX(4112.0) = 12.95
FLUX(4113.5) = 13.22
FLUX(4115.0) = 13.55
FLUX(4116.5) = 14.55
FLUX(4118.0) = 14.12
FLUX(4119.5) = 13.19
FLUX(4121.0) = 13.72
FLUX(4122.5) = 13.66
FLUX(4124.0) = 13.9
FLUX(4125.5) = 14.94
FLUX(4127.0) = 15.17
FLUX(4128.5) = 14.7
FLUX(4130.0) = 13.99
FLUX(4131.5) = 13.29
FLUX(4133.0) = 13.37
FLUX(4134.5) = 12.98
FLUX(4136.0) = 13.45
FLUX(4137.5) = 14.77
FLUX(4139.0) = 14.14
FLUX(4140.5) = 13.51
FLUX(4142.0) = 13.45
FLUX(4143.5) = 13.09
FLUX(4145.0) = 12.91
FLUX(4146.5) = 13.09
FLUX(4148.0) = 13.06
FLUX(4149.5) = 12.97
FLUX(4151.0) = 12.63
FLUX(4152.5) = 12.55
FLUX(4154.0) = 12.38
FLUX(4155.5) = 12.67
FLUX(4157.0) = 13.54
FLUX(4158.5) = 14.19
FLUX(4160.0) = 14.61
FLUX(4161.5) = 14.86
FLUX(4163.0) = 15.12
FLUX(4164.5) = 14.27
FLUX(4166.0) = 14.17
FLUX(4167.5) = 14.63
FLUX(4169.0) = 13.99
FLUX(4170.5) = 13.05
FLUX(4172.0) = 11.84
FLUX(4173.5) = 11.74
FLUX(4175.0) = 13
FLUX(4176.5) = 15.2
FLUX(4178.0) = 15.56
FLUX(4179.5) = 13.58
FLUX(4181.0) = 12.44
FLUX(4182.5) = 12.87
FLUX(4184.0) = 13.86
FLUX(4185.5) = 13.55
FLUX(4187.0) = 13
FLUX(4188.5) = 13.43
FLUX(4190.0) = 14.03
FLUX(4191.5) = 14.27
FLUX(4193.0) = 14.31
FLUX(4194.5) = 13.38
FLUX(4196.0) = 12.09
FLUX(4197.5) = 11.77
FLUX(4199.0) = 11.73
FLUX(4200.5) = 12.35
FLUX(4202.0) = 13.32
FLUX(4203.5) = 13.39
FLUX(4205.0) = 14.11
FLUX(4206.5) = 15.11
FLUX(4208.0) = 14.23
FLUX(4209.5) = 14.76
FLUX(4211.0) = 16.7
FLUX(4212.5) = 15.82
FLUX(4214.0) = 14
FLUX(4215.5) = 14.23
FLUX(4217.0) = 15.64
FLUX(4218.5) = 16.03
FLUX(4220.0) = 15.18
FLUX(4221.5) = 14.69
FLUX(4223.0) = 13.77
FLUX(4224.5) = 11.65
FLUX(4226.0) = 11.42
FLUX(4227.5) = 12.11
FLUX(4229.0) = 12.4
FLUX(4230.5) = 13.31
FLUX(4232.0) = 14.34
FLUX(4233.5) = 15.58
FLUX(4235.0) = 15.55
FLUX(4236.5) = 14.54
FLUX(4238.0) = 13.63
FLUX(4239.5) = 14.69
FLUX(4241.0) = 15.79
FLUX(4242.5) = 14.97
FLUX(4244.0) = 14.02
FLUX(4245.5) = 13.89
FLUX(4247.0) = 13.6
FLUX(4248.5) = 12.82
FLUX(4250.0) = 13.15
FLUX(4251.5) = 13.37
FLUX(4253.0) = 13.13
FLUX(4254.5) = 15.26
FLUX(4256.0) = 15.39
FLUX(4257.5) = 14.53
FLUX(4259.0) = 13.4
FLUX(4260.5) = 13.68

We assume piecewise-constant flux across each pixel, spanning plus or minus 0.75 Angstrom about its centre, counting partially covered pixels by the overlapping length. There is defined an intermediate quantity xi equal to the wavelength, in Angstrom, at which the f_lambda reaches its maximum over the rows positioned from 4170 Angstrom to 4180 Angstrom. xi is 4178.0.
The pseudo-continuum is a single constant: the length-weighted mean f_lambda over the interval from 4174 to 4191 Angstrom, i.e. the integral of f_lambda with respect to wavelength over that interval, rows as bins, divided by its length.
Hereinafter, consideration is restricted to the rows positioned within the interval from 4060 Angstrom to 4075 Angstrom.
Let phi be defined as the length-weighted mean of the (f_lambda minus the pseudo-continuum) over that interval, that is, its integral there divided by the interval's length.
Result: -0.78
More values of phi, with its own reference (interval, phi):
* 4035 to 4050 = -0.86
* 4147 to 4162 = -0.35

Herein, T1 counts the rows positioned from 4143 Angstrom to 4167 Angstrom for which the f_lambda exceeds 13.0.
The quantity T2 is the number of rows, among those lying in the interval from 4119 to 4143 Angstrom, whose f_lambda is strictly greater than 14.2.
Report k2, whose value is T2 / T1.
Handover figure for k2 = 0.40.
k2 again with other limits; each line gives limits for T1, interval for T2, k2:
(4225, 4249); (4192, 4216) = 0.58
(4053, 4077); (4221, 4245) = 2.00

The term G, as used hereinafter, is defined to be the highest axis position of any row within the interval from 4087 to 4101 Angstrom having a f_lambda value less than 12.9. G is 4100.0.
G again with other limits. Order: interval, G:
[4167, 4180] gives 4173.5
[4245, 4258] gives 4248.5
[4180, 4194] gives 4182.5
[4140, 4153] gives 4152.5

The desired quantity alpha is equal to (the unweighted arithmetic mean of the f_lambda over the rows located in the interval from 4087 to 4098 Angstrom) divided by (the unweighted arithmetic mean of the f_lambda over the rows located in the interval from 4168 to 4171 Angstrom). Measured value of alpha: 1.03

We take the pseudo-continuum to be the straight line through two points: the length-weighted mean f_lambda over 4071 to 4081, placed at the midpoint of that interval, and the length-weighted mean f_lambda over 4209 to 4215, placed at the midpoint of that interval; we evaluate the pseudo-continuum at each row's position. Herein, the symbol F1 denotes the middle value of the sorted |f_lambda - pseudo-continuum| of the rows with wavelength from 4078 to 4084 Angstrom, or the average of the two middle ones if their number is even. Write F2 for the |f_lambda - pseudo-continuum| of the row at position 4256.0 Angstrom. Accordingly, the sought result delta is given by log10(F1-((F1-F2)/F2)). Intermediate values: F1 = 0.73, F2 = 0.8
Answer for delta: -0.1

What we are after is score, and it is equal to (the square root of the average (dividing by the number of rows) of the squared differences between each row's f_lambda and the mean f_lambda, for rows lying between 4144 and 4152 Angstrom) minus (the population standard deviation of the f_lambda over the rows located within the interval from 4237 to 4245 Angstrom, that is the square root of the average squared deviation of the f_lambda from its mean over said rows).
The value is -0.59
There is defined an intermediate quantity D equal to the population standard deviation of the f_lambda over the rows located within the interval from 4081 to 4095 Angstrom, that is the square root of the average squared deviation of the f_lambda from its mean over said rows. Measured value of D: 0.8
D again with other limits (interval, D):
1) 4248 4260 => 1.0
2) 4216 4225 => 1.5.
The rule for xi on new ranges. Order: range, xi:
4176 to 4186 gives 4178.0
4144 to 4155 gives 4146.5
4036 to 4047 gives 4041.5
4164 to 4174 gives 4167.5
